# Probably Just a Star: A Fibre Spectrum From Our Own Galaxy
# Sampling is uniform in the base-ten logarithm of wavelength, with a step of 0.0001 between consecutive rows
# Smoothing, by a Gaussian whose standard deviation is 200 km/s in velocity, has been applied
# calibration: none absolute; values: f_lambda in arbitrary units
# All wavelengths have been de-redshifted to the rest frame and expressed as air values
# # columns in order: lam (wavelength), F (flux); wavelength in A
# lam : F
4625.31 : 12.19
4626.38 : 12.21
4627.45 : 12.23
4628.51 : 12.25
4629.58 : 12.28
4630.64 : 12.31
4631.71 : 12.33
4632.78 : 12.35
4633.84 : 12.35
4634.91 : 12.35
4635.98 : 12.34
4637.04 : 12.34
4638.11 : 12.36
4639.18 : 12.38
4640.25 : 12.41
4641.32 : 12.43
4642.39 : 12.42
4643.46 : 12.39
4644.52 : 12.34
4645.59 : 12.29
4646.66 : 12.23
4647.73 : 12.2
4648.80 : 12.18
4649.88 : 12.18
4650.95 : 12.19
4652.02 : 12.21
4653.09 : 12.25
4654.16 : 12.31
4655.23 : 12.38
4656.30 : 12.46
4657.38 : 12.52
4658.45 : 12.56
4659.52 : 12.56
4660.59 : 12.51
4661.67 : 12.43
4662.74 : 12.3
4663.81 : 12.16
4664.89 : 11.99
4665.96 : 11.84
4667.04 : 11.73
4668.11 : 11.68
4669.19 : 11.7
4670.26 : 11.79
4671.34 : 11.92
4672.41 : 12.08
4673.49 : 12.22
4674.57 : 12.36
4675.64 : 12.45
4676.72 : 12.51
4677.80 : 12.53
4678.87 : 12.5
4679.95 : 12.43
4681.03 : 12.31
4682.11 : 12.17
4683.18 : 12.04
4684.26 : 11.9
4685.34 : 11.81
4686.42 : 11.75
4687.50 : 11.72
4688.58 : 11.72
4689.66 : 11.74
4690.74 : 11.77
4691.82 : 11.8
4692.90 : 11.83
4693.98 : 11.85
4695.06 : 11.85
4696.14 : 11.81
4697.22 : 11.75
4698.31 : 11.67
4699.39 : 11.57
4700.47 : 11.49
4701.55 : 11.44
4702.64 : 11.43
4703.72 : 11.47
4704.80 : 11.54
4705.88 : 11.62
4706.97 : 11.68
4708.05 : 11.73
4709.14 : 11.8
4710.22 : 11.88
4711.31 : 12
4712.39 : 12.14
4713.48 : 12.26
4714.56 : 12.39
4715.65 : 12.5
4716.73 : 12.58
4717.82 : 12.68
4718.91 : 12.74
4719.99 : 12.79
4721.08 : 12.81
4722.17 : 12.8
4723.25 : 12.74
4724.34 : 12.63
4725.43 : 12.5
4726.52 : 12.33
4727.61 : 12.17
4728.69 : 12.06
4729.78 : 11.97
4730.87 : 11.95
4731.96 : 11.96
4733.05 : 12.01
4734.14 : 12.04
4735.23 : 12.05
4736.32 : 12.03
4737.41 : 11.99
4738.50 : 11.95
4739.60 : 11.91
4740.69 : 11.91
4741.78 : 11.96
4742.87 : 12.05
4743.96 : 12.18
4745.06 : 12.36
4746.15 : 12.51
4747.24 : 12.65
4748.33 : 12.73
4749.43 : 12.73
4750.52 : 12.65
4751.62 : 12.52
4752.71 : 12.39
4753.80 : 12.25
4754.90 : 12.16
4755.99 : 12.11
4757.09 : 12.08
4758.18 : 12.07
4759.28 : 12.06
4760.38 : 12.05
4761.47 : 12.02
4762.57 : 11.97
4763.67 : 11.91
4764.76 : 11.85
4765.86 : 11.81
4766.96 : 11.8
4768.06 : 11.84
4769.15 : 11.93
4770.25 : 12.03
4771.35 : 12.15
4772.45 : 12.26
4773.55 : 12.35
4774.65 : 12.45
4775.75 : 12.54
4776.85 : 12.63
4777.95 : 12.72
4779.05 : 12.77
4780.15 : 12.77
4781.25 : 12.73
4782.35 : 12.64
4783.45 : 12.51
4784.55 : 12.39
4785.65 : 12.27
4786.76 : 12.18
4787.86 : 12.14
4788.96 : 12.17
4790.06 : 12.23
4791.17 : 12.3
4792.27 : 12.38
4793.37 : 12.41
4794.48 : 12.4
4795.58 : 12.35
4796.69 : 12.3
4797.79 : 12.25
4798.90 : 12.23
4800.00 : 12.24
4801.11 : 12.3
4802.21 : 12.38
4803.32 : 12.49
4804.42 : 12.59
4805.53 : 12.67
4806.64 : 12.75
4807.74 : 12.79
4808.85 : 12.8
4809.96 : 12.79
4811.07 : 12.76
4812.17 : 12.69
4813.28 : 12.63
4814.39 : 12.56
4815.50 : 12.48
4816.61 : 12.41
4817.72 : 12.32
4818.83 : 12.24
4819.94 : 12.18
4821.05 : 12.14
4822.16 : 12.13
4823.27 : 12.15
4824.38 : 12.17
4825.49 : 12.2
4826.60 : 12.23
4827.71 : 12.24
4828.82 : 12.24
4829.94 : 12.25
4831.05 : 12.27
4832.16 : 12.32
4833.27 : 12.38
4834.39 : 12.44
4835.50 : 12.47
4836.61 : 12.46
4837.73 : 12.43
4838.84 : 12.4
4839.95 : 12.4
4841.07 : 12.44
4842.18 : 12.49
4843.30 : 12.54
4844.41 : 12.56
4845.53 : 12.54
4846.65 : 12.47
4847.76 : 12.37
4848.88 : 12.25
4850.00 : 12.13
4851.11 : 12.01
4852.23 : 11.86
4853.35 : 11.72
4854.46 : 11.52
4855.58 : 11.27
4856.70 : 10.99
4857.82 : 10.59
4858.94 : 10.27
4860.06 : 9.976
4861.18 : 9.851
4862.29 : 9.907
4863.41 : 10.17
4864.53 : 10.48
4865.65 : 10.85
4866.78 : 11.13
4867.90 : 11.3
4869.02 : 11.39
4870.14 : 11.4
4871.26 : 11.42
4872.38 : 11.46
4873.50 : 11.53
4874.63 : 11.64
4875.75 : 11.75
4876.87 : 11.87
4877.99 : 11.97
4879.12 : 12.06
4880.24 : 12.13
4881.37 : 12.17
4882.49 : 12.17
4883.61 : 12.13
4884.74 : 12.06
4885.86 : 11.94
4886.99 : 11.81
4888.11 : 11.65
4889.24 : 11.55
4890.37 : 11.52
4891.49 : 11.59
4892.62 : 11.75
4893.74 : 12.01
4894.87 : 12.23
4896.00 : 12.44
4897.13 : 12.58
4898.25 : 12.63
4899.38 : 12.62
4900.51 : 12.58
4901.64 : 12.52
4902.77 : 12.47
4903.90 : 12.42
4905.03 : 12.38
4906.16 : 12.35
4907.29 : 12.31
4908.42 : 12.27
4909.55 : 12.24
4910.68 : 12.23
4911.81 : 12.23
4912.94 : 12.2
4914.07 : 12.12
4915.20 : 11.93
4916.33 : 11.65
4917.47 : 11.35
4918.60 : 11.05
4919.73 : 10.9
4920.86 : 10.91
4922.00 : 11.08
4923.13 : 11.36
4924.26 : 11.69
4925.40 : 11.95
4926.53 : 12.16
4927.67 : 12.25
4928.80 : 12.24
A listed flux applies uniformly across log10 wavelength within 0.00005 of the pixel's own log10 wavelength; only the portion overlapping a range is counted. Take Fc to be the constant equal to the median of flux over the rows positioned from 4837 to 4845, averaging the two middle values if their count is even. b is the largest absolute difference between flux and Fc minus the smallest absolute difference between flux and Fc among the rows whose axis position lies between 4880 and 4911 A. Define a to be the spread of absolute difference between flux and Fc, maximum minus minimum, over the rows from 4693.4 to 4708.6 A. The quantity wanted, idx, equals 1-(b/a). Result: -1.2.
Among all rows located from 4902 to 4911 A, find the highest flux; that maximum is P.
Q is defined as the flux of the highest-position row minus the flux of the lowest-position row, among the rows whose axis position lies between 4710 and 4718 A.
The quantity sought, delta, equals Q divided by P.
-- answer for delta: 0.064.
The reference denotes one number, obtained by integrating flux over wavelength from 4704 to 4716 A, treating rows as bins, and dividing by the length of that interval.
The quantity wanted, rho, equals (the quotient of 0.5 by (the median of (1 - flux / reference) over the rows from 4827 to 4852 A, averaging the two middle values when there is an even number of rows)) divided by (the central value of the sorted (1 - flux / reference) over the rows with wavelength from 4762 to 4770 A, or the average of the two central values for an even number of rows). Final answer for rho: -1754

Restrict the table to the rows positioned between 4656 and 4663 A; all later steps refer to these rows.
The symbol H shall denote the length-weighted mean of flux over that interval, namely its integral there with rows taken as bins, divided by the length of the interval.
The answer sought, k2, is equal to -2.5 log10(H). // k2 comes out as -2.74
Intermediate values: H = 12.5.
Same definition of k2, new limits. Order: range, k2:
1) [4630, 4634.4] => -2.73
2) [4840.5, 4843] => -2.74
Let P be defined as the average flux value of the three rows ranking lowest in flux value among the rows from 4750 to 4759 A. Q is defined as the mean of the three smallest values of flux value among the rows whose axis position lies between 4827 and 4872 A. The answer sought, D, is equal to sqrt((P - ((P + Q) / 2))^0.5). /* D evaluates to 1.02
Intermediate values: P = 12.1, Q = 9.9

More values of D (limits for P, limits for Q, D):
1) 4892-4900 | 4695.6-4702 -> 0.71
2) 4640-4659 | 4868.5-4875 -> 0.79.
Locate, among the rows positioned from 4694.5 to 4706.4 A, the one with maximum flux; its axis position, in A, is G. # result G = 4695.06 A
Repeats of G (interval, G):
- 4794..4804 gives 4803.32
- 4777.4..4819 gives 4808.85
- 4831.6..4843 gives 4842.18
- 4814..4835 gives 4814.39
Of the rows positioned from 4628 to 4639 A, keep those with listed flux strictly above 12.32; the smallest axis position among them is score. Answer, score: 4631.71 A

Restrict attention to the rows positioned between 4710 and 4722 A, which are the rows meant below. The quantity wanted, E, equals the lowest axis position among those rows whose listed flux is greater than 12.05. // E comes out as 4712.39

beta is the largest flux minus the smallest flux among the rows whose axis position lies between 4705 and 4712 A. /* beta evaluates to 0.4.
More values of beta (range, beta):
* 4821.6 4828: 0.1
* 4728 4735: 0.1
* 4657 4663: 0.3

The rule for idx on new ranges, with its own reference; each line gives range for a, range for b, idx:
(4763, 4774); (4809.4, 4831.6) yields 0.4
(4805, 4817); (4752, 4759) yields 0.0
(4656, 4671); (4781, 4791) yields 0.7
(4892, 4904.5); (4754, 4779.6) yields 0.1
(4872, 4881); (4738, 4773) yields 0.1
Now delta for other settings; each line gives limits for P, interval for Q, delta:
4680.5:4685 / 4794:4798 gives -0.012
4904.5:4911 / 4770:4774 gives 0.026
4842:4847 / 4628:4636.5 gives 0.007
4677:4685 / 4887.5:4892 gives -0.005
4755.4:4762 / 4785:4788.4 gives -0.011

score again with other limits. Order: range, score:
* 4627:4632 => 4631.71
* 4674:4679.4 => 4674.57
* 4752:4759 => 4752.71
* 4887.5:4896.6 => 4896.00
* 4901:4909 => 4901.64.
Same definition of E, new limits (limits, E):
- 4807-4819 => 4807.74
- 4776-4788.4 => 4776.85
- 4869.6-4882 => 4879.12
